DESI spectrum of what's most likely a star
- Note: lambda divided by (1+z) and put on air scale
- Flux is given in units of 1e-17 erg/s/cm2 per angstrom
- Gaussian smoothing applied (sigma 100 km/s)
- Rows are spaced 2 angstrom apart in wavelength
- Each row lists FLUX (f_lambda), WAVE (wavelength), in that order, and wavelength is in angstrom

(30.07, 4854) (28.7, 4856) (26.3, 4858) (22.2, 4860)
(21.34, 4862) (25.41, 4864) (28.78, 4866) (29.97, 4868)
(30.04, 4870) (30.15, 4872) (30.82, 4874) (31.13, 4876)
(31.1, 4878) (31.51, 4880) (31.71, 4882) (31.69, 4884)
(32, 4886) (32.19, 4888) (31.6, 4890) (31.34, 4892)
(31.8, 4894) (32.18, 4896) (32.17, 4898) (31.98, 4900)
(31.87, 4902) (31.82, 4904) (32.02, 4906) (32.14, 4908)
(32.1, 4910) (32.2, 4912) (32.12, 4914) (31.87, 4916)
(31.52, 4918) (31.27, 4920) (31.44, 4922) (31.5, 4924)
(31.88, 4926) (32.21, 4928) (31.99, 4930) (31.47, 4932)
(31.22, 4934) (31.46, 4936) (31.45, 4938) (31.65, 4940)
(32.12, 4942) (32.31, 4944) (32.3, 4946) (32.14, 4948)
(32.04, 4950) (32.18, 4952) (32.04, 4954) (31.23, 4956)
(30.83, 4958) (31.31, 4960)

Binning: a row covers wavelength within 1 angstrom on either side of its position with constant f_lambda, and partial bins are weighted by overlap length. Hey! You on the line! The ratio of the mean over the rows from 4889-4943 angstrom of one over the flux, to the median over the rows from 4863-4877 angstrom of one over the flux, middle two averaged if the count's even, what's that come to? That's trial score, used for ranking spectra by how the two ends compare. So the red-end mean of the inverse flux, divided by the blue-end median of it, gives 0.94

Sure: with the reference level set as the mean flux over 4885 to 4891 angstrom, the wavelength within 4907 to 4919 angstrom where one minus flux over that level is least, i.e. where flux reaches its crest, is 4912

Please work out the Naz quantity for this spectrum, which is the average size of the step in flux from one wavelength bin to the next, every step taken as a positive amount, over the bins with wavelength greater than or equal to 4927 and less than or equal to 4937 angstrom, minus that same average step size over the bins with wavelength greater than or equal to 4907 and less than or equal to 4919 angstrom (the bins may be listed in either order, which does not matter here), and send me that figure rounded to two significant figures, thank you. 0.14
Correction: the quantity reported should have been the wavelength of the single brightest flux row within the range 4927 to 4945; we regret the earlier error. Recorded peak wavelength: 4944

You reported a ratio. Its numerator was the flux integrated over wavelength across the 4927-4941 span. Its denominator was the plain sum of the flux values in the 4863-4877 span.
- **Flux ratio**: 2.15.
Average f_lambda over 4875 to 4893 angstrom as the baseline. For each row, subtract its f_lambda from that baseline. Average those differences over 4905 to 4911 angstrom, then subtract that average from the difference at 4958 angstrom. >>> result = 1.3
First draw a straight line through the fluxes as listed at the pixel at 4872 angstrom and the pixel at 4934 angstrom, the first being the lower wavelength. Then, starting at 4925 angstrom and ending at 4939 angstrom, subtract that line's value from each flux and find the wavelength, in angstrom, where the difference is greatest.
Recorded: 4928 angstrom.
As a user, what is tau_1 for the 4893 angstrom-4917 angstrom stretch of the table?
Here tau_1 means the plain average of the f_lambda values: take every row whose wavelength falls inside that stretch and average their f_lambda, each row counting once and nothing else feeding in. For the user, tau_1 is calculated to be 32.02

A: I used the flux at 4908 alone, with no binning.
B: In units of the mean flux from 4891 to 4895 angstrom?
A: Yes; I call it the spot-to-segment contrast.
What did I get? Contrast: 1.02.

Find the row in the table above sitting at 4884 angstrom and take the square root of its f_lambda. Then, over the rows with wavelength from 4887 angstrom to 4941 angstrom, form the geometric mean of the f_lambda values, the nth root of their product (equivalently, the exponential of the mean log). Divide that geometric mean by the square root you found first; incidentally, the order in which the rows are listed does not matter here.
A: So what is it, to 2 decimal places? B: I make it 5.65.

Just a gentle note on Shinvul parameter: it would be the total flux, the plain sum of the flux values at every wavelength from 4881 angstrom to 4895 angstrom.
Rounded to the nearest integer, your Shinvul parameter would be 222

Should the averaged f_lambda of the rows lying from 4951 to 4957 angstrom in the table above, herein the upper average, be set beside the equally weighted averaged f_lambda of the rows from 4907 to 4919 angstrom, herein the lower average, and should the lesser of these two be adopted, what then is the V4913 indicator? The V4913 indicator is 31.8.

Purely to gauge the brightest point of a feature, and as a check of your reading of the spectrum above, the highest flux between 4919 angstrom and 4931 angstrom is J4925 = 32.21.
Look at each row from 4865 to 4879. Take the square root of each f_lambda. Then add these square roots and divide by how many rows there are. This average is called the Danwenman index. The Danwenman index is 5.50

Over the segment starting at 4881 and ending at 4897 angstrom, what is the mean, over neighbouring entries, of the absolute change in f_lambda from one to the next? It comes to 0.32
